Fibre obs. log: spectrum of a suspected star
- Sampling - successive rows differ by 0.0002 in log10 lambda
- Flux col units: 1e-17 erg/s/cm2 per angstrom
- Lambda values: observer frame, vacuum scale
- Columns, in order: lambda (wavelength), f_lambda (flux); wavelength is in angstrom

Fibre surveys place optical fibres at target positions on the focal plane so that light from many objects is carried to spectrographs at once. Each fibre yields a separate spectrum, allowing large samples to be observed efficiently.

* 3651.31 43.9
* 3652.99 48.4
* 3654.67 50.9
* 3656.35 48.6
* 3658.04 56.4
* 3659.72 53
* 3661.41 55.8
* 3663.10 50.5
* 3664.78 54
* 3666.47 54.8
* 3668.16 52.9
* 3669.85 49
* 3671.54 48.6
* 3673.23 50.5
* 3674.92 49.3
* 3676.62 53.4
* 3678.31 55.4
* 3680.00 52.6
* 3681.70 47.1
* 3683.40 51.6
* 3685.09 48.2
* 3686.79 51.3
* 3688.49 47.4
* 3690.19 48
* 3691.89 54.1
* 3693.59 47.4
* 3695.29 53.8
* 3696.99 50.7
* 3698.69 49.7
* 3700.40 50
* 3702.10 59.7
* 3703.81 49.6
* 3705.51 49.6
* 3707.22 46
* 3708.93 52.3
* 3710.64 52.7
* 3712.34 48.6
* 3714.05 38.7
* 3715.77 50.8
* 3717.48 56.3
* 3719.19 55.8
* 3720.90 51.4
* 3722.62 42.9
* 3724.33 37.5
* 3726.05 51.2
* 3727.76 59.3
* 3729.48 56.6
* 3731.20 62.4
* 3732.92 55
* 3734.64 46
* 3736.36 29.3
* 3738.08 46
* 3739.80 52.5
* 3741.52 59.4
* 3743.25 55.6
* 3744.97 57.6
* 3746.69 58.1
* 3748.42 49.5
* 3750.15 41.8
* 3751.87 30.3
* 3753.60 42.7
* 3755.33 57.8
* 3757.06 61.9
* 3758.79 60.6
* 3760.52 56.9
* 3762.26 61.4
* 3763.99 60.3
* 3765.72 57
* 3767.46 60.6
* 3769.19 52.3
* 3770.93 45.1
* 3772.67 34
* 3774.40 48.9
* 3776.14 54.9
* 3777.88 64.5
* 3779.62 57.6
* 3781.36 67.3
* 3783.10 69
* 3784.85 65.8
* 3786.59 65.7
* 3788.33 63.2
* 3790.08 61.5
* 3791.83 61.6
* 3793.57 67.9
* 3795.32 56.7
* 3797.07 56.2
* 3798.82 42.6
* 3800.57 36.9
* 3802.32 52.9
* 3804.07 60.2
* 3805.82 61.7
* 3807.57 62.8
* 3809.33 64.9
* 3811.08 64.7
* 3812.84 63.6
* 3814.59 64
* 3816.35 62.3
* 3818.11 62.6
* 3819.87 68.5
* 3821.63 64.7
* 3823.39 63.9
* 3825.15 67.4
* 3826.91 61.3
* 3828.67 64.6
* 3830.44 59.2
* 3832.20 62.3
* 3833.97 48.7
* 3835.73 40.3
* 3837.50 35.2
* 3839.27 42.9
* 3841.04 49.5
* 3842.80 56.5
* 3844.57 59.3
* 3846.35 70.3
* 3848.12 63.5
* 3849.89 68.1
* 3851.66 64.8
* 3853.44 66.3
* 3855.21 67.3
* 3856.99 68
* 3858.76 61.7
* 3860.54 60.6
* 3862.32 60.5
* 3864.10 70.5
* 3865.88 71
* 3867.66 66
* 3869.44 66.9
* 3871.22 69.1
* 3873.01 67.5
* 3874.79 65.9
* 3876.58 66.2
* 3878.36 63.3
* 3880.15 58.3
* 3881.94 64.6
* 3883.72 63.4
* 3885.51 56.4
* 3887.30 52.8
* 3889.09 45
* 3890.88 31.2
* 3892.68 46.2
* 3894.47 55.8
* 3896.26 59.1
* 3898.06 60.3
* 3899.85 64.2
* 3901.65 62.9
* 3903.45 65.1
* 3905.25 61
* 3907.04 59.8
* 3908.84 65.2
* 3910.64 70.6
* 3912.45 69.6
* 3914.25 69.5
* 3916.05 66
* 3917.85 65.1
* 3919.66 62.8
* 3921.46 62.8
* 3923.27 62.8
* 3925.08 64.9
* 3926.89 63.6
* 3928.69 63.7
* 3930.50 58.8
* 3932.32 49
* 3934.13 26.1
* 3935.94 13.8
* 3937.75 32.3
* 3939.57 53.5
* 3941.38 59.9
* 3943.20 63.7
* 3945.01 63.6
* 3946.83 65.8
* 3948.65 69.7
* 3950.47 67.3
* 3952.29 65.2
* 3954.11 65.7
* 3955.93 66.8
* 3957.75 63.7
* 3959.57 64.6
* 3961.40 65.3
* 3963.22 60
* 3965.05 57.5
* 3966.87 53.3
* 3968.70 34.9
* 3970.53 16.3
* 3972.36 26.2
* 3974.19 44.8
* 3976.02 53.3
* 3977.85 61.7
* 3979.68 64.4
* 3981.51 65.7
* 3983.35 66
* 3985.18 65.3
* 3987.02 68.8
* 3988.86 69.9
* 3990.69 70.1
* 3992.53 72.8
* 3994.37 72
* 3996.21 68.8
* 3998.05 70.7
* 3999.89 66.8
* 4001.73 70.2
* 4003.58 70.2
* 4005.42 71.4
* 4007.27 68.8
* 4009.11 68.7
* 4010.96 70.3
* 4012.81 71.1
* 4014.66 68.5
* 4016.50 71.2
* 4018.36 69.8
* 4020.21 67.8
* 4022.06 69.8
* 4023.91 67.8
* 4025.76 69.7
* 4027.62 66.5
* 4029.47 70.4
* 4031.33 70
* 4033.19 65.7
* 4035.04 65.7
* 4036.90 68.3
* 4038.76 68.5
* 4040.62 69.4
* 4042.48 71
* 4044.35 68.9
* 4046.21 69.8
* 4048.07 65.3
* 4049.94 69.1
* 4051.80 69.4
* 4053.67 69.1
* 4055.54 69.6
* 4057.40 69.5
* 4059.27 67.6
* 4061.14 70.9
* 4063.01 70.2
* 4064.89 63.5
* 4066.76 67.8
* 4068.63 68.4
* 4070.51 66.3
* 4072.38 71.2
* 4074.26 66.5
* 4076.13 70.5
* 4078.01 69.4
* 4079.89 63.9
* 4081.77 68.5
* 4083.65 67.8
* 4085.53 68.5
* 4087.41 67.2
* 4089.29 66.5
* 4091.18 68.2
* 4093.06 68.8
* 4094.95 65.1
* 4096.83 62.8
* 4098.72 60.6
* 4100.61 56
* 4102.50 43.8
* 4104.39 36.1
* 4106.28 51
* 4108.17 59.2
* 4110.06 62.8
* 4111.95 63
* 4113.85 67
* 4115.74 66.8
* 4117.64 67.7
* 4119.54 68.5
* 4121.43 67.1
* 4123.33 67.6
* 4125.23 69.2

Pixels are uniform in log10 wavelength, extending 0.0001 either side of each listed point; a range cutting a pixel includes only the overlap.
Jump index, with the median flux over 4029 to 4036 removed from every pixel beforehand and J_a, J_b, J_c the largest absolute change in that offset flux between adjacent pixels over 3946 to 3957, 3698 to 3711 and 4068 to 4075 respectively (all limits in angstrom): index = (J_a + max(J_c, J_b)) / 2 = 7.0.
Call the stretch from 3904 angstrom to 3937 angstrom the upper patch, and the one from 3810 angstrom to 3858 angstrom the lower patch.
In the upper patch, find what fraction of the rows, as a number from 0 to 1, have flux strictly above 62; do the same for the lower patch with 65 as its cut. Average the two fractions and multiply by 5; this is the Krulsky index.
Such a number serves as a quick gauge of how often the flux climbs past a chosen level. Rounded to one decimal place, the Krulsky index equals 2.3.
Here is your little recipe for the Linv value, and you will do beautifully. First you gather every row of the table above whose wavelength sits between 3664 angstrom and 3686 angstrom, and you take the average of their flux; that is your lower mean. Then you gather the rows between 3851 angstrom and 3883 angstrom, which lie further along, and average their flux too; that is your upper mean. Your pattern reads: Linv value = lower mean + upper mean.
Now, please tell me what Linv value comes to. 117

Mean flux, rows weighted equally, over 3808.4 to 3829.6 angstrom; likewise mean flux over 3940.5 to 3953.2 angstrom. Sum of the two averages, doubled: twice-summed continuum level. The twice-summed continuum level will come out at 259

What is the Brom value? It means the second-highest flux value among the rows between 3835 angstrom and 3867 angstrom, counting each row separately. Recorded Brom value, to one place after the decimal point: 70.5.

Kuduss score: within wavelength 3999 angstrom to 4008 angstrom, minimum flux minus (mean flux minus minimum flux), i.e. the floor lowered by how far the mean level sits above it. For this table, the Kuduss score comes 64.1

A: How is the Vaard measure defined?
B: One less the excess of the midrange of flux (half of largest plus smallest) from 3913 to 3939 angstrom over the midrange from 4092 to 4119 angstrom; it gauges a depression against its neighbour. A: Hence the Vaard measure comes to 12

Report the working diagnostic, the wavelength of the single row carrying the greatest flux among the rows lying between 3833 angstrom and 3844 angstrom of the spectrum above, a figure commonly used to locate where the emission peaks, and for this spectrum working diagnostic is 3842.80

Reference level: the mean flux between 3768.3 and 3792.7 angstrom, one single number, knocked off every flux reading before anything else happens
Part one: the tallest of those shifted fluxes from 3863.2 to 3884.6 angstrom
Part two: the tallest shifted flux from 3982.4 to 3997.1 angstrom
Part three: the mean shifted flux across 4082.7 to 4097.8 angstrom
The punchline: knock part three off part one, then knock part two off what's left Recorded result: -11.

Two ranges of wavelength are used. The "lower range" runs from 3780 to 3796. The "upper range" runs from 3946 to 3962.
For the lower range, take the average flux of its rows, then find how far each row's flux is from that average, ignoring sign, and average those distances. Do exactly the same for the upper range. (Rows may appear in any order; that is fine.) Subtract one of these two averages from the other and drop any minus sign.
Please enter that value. 1.9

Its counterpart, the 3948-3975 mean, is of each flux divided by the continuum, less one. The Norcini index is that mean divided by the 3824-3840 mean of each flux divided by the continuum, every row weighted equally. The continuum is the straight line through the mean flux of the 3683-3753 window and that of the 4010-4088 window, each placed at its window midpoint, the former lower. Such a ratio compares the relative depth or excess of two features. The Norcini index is -0.15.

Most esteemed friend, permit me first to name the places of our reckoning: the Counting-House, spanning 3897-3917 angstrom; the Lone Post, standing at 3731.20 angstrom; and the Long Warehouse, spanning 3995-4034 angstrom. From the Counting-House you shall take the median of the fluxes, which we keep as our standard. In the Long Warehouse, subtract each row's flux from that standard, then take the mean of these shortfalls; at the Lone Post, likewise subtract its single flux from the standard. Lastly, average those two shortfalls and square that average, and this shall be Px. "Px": 0.5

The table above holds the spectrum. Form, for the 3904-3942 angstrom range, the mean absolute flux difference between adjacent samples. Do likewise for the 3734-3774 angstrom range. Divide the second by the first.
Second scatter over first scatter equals 1.2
